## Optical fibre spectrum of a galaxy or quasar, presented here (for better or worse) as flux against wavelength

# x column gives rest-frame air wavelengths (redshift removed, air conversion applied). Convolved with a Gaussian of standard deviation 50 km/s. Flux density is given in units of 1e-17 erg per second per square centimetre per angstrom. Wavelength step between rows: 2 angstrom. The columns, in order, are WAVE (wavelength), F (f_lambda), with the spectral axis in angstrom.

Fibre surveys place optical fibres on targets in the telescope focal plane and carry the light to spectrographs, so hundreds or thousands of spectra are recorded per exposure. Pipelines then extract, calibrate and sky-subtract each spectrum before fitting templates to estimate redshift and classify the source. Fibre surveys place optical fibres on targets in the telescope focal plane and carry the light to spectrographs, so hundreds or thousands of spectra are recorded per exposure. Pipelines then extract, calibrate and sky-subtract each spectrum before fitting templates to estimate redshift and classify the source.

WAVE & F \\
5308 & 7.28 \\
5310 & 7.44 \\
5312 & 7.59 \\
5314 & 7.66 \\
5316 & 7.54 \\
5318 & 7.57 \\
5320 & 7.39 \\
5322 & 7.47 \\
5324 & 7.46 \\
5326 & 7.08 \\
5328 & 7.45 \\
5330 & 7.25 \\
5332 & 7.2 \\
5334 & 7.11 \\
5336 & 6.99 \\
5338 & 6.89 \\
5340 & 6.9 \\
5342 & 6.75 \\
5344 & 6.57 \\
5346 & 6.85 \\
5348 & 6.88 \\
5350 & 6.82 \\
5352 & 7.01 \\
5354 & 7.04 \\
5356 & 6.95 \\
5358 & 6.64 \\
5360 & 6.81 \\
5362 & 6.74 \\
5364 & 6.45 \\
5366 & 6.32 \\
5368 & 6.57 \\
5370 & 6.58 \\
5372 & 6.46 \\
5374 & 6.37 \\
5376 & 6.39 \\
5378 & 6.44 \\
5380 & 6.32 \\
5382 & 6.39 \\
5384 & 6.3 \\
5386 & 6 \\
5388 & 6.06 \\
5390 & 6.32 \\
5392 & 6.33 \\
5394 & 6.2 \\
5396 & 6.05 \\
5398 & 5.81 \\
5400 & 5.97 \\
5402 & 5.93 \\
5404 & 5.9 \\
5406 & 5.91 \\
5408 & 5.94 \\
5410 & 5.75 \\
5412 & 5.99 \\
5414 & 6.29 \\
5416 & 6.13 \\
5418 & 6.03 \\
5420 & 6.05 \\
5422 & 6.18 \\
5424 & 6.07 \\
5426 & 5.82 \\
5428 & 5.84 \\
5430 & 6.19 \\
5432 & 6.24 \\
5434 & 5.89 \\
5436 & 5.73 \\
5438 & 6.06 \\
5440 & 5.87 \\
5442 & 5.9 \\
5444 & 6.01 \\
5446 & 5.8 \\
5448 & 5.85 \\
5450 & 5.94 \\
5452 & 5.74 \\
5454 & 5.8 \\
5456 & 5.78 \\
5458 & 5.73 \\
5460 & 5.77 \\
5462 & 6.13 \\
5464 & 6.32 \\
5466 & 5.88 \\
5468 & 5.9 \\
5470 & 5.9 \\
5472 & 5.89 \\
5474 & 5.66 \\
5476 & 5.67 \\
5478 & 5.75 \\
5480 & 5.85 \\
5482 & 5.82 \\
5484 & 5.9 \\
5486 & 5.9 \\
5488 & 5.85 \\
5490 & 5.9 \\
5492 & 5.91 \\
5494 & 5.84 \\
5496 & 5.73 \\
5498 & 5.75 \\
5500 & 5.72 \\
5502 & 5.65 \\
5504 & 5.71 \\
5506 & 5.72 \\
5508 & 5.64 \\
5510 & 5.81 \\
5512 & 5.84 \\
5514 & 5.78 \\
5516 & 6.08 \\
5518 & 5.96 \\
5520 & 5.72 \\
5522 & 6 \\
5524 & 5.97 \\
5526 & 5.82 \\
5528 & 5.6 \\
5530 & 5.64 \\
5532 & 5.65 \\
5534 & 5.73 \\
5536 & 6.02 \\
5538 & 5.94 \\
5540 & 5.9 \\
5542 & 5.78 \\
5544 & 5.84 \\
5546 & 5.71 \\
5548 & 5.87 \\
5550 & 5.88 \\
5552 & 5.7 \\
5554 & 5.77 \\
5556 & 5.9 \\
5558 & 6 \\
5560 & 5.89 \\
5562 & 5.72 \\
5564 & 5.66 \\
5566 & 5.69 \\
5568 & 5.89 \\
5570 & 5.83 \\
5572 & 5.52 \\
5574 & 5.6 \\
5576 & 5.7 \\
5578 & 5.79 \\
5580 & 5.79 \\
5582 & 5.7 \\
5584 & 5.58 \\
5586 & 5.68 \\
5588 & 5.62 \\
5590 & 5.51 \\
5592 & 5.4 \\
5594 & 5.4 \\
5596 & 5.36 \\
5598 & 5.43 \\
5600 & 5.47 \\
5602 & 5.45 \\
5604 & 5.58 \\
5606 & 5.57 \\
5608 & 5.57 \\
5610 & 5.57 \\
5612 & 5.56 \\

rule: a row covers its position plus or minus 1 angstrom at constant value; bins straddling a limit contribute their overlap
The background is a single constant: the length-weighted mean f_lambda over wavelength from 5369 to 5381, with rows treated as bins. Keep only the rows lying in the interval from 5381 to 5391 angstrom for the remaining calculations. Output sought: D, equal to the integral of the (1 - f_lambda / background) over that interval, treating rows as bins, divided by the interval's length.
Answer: 0.03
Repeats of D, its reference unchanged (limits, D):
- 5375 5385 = 0.01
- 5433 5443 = 0.08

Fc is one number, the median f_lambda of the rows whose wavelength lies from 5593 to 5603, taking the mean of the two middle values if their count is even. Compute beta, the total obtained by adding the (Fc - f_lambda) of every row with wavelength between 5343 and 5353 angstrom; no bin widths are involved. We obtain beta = -7.0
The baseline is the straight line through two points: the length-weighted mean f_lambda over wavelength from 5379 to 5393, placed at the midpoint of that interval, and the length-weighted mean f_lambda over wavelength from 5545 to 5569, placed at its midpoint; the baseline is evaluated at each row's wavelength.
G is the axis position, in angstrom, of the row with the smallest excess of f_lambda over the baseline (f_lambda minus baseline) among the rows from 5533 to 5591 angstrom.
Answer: 5572 angstrom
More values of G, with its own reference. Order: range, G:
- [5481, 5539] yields 5502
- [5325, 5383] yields 5366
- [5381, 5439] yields 5410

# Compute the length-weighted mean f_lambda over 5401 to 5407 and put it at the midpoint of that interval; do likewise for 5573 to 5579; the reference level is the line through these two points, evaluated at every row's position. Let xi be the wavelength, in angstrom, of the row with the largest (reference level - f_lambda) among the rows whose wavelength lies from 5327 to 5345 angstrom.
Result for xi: 5344 angstrom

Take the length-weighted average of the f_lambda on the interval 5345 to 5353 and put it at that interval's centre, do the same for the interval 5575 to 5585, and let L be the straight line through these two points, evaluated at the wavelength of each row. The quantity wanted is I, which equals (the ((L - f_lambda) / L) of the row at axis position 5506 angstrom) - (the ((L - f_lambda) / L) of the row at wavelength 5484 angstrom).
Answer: 0.01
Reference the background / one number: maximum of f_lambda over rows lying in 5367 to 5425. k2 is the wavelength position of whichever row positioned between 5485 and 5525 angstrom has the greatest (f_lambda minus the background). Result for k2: 5516 angstrom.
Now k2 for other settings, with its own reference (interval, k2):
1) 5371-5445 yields 5372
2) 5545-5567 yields 5558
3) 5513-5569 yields 5516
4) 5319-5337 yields 5322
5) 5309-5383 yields 5314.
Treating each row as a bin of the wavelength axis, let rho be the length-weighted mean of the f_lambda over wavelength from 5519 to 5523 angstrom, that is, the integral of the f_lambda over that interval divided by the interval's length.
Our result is 5.86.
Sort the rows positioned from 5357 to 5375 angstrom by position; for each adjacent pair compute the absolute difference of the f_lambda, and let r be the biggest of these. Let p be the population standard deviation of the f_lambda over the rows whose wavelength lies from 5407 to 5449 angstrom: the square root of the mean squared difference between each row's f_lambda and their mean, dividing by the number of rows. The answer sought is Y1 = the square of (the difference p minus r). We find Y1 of 0.02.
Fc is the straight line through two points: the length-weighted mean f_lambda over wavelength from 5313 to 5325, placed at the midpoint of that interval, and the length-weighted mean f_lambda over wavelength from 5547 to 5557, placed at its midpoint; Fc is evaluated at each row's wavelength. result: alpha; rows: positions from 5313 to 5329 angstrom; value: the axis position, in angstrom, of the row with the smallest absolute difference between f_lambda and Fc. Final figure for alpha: 5328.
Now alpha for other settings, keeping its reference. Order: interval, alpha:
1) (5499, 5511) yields 5510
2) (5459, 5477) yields 5464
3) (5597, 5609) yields 5600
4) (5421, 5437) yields 5432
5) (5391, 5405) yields 5392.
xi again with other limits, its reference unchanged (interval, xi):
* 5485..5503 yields 5502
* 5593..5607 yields 5596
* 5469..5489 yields 5474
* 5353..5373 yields 5366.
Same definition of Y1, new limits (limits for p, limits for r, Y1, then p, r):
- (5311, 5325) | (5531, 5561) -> 0.04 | 0.085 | 0.290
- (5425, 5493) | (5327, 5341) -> 0.00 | 0.149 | 0.200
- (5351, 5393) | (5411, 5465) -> 0.01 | 0.276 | 0.360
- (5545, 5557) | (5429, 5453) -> 0.07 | 0.082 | 0.350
